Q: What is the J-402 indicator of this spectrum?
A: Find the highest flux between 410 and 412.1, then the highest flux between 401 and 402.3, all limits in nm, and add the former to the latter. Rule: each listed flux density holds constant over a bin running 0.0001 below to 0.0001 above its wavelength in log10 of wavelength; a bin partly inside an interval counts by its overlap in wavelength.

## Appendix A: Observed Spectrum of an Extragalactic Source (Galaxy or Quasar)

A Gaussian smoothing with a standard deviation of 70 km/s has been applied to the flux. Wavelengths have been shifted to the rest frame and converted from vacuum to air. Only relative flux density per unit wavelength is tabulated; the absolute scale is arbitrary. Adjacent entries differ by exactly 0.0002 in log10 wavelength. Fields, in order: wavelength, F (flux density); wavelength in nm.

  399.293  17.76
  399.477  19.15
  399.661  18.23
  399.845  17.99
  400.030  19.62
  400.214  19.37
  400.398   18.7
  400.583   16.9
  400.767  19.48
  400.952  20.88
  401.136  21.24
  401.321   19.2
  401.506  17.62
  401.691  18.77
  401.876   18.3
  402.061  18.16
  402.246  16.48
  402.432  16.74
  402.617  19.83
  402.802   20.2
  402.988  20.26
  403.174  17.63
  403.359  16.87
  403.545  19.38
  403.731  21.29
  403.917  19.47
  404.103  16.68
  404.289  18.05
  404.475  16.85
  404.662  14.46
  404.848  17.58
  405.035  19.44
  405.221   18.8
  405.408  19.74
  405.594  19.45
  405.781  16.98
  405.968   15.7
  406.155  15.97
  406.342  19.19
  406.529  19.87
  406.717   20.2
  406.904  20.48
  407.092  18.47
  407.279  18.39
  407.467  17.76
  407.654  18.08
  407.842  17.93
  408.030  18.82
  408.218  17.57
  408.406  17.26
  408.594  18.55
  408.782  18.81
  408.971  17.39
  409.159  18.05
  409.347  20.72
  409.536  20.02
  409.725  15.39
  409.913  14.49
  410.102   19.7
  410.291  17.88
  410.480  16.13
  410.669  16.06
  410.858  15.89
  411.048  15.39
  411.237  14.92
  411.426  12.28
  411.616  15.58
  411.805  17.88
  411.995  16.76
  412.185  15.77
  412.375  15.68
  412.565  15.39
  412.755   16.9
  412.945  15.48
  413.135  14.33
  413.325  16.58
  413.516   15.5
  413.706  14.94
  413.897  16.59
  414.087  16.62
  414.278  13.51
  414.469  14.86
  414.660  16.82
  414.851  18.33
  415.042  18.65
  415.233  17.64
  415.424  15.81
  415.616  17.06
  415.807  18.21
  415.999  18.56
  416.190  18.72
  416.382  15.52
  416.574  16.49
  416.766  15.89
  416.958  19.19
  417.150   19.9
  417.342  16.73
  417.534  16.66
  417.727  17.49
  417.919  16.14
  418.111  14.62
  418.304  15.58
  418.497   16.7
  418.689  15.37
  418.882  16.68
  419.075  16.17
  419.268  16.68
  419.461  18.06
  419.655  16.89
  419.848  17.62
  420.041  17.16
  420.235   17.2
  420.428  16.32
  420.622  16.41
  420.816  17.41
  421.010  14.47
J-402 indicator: 40.9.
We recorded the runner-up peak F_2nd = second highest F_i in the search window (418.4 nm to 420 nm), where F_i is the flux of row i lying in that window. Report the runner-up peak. 17.62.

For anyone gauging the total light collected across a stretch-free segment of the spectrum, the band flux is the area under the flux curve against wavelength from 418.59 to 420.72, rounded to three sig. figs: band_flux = 35.7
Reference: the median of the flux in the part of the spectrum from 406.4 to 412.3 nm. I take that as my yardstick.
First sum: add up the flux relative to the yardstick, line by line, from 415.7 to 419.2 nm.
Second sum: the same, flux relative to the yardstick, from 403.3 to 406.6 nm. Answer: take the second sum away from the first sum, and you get -1.2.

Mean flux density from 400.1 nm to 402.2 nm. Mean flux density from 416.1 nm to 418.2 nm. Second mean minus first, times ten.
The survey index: -19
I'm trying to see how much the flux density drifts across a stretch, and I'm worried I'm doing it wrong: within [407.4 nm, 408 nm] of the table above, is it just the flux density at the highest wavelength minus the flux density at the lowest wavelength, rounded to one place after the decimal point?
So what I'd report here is 0.2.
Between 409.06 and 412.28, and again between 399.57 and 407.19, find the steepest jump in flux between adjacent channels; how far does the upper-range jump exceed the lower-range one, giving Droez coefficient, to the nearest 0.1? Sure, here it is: 2.0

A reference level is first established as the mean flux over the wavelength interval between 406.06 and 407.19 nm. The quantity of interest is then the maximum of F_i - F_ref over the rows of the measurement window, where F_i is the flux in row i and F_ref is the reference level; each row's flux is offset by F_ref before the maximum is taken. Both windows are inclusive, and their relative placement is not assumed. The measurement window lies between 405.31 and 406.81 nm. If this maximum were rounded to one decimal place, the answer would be 1.2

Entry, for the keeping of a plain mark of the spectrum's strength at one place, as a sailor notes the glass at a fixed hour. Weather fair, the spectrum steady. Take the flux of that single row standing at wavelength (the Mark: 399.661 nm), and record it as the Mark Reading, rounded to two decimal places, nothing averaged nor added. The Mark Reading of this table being 18.23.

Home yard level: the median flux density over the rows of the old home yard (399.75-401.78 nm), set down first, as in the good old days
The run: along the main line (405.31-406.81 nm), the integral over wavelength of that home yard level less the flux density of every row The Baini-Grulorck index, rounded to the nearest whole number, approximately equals 1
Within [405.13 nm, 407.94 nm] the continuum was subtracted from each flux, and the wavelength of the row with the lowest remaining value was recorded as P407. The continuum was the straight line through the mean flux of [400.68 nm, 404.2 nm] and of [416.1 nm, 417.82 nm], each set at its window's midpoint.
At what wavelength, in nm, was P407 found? 405.968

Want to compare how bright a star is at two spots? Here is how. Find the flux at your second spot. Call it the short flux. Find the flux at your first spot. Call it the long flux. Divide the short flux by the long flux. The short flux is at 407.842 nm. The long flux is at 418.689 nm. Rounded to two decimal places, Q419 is 1.17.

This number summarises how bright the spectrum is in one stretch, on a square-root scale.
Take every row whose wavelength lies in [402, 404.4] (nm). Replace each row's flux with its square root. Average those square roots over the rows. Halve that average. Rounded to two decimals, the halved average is 2.15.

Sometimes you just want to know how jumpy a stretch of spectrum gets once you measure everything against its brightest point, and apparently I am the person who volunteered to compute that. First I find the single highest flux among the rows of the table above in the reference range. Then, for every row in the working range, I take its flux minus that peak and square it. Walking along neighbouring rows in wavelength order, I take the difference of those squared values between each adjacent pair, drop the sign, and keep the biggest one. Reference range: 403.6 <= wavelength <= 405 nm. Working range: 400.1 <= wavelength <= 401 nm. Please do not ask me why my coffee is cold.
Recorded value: 16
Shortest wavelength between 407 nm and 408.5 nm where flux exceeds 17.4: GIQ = 407.092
